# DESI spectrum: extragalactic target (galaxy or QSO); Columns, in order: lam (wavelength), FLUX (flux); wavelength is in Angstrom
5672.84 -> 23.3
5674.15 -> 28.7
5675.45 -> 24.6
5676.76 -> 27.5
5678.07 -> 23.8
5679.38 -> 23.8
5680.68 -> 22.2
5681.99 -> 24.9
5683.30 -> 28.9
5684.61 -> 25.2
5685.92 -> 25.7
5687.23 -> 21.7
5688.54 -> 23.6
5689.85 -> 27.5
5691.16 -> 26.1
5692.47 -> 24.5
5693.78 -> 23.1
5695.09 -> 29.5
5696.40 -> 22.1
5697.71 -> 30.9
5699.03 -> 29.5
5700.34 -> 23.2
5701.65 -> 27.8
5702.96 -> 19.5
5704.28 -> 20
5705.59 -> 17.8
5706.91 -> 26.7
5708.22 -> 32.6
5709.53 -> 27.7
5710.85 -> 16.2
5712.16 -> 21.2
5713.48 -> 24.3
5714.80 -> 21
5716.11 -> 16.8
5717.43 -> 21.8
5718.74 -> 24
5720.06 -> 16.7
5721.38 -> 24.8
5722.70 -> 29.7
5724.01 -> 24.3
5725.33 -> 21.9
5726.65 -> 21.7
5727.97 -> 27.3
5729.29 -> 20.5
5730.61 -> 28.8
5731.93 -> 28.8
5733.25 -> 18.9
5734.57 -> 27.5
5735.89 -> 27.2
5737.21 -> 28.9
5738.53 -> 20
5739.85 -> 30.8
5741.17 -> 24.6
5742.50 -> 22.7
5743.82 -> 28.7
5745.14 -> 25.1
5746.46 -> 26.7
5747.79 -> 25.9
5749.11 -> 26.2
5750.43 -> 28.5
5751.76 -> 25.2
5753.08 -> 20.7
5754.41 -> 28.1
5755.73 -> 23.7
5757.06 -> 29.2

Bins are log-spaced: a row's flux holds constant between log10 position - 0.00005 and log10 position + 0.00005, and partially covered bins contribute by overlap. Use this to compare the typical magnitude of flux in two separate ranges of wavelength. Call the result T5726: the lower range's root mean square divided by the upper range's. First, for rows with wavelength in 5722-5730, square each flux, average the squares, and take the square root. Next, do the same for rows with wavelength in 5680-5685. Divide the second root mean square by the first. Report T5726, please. 1.04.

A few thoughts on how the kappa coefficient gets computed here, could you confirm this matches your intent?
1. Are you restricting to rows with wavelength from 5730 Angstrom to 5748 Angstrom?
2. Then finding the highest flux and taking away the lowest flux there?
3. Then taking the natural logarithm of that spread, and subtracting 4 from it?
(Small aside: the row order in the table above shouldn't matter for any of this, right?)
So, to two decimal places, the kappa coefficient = -1.52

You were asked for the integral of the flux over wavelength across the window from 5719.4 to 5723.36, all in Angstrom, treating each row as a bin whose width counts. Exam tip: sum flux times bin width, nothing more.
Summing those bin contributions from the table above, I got 94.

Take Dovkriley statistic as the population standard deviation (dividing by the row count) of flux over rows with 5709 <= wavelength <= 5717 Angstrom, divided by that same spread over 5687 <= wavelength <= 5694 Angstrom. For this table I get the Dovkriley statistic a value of 2.1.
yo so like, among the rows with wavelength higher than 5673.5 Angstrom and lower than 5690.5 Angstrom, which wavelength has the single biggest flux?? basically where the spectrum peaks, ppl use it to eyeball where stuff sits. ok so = 5683.30 Angstrom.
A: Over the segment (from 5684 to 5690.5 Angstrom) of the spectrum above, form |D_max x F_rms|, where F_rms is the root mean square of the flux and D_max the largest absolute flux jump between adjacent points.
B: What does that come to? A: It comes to 99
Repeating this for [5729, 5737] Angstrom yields 253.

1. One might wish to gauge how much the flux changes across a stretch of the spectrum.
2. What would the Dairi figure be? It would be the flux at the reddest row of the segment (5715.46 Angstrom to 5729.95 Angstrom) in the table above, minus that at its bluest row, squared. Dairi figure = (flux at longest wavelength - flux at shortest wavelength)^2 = 14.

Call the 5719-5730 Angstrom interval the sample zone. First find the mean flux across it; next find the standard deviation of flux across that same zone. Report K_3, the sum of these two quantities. 27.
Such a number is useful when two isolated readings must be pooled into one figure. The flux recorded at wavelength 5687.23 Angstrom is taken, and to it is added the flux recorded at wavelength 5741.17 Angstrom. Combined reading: 46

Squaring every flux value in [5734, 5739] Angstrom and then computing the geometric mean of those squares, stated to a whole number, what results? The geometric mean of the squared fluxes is 658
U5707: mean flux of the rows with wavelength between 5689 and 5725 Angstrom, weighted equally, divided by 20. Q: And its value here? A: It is 1.20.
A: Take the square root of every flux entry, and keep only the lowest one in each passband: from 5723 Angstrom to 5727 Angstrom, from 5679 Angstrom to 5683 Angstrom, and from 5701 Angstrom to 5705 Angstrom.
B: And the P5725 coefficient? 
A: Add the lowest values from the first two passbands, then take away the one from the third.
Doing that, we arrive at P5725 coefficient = 4.95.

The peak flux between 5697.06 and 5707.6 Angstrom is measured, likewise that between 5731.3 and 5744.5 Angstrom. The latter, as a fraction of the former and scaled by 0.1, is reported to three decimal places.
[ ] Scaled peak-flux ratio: 0.100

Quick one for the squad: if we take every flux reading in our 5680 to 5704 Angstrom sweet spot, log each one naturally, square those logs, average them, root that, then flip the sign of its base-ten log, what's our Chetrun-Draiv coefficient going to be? -0.509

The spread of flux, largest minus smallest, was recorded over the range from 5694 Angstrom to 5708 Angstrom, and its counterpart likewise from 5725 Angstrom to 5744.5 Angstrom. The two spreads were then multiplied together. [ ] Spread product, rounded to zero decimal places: 156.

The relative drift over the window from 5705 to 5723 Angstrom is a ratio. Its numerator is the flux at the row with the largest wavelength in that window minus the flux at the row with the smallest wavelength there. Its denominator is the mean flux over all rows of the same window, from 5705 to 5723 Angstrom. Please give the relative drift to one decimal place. 0.5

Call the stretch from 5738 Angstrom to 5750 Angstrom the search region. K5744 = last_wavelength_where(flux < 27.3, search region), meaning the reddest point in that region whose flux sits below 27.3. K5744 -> 5749.11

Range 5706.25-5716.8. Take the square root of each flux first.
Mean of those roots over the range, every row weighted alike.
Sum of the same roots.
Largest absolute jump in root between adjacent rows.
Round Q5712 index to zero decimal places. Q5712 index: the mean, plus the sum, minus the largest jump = 42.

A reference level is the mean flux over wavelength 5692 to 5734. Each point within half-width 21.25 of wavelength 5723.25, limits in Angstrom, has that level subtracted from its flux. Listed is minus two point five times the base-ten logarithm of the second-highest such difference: -2.1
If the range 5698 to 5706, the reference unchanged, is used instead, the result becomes -1.5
